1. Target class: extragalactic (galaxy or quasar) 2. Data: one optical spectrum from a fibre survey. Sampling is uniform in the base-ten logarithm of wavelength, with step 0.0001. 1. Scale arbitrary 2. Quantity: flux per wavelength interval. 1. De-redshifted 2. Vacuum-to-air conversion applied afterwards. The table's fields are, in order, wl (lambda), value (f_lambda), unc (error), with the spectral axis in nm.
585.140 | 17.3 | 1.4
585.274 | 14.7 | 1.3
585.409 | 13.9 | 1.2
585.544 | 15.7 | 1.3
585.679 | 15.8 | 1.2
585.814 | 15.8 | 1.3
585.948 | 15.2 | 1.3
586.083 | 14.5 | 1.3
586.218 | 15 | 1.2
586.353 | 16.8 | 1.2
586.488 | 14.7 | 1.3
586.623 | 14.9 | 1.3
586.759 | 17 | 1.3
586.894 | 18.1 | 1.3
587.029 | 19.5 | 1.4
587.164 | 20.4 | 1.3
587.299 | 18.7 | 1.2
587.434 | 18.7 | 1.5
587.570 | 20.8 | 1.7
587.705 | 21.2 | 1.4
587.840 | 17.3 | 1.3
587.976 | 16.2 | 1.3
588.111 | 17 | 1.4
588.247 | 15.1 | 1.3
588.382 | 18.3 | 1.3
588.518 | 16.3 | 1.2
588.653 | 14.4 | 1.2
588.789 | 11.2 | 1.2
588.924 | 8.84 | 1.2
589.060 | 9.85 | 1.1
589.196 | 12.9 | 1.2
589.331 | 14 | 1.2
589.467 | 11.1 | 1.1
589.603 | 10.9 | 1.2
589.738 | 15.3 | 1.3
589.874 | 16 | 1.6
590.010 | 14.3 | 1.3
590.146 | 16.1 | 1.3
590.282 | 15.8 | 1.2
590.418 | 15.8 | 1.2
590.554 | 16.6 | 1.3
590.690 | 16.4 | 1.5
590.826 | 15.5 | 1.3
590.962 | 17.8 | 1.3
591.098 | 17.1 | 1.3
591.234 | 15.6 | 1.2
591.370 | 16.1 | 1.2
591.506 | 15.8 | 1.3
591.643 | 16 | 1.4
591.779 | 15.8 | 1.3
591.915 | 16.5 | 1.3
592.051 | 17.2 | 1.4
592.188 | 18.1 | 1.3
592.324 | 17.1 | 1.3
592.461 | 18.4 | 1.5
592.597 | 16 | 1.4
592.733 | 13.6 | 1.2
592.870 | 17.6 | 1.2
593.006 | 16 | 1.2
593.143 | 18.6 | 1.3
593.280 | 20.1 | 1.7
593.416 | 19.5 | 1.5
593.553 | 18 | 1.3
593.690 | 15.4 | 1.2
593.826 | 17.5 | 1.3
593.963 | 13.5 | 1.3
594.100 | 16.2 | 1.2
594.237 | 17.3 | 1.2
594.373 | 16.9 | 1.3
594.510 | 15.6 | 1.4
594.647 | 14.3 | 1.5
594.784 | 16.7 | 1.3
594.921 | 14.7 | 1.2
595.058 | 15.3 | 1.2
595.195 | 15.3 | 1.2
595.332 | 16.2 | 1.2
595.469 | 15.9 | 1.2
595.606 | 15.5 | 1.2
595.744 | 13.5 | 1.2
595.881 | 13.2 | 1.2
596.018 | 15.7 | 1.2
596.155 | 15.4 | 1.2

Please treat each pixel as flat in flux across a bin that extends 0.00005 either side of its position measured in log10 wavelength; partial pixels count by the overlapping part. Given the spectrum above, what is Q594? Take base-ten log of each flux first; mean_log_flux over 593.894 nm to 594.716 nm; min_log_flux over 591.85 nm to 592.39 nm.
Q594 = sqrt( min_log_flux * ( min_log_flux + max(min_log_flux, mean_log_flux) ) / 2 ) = 1.22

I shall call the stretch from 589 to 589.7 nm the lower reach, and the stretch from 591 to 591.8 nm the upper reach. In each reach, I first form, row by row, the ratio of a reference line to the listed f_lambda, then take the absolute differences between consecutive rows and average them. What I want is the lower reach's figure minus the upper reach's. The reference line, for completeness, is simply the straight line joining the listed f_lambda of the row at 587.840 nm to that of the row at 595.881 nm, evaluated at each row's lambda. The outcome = 0.18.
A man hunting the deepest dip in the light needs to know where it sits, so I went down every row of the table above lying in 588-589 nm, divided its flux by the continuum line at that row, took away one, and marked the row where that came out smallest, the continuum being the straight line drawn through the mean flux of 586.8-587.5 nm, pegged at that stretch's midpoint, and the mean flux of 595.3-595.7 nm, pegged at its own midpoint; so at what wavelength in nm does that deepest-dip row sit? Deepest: 588.924 nm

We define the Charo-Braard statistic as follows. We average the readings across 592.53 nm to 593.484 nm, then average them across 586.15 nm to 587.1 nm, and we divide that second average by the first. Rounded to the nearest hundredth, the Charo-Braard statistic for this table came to 0.96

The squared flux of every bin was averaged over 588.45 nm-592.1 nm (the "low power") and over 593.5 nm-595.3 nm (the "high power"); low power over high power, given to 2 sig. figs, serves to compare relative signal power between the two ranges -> 0.88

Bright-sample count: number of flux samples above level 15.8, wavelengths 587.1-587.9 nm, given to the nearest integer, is 6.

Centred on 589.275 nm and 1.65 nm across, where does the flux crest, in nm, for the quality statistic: 588.518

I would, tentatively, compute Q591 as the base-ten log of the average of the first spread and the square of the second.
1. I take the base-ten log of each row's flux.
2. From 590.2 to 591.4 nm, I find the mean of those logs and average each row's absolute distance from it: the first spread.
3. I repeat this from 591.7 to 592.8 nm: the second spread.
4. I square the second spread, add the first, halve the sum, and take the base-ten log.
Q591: -2.08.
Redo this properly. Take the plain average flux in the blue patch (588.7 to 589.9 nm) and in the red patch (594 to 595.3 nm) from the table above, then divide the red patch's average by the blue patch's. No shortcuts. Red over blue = 1.3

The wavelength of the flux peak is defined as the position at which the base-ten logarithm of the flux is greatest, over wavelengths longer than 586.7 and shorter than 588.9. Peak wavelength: 587.705 nm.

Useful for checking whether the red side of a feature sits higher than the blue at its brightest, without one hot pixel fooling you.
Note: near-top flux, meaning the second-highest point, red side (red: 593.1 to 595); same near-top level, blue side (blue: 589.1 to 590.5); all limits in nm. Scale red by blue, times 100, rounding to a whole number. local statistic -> 122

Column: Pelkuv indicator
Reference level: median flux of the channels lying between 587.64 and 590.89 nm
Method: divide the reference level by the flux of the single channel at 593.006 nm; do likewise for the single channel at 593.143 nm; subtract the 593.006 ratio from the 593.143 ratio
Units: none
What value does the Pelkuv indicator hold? -0.14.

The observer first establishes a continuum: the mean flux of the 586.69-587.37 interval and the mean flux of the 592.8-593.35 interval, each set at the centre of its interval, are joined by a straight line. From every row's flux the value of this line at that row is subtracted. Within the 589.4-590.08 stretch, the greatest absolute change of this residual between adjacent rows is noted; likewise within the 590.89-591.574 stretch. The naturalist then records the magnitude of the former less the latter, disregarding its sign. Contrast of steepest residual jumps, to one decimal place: 2.9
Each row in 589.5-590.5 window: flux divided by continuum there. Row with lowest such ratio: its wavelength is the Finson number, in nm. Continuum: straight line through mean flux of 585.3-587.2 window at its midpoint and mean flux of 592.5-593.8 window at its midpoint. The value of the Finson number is 589.603 nm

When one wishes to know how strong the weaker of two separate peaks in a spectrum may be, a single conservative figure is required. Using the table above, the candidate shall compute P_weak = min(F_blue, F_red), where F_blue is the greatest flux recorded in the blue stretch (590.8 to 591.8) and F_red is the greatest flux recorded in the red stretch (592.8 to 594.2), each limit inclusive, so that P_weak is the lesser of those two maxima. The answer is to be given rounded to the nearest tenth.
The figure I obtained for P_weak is 17.8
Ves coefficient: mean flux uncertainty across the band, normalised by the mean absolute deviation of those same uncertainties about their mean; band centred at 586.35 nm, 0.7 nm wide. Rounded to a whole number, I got 26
